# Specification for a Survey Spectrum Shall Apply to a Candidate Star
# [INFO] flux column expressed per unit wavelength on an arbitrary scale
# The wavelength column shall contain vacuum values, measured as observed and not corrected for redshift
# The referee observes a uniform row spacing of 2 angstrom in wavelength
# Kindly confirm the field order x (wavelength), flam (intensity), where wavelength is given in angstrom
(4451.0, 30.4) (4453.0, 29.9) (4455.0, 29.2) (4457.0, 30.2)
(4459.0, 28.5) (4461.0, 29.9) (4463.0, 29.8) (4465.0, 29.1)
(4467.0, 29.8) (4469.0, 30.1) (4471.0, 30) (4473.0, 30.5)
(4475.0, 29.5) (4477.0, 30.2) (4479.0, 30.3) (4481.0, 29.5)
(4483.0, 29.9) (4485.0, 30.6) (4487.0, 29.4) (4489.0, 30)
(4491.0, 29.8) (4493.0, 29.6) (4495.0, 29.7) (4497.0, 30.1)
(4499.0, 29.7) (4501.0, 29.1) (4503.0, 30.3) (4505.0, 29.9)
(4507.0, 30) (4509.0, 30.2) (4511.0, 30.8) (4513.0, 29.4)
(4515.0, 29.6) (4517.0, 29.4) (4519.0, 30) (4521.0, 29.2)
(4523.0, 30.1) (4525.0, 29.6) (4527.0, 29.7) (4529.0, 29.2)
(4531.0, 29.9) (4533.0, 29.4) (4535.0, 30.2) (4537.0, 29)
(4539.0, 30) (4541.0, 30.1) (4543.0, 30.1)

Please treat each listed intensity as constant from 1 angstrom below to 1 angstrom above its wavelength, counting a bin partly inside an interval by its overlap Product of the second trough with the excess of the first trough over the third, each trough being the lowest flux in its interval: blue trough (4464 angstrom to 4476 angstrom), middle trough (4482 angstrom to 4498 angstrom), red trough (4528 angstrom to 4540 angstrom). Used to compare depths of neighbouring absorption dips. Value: 3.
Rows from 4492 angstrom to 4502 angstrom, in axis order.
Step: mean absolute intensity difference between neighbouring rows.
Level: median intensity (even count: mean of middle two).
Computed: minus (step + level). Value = -30.1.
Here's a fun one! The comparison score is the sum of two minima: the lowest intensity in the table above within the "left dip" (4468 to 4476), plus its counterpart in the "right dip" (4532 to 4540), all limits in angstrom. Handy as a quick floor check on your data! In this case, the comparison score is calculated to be 58.5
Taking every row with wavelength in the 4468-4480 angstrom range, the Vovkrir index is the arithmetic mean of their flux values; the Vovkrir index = 30.1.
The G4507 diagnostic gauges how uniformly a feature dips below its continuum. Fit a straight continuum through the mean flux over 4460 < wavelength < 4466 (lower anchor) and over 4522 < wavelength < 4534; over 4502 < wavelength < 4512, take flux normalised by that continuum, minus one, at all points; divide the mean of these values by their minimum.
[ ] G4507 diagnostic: 2.3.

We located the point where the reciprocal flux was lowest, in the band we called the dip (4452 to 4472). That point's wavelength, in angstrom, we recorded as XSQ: 4457.0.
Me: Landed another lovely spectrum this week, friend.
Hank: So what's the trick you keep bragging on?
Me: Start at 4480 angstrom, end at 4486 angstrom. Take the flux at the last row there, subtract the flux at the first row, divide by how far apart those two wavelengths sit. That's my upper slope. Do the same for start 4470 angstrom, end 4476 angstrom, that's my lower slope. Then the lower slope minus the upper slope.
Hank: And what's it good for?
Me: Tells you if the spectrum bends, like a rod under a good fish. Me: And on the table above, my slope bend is -0.40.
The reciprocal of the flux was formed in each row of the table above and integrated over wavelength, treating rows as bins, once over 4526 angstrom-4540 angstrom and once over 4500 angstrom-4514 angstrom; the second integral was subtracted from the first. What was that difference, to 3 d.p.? 0.005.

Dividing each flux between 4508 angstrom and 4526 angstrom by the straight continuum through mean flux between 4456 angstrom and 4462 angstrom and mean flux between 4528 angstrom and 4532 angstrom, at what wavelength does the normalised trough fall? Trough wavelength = 4521.0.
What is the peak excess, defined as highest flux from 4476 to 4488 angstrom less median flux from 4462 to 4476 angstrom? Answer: 0.8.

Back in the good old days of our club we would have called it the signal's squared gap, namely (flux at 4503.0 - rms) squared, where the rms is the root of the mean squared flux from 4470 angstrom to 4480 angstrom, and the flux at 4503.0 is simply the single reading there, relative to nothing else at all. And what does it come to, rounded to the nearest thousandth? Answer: 0.039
